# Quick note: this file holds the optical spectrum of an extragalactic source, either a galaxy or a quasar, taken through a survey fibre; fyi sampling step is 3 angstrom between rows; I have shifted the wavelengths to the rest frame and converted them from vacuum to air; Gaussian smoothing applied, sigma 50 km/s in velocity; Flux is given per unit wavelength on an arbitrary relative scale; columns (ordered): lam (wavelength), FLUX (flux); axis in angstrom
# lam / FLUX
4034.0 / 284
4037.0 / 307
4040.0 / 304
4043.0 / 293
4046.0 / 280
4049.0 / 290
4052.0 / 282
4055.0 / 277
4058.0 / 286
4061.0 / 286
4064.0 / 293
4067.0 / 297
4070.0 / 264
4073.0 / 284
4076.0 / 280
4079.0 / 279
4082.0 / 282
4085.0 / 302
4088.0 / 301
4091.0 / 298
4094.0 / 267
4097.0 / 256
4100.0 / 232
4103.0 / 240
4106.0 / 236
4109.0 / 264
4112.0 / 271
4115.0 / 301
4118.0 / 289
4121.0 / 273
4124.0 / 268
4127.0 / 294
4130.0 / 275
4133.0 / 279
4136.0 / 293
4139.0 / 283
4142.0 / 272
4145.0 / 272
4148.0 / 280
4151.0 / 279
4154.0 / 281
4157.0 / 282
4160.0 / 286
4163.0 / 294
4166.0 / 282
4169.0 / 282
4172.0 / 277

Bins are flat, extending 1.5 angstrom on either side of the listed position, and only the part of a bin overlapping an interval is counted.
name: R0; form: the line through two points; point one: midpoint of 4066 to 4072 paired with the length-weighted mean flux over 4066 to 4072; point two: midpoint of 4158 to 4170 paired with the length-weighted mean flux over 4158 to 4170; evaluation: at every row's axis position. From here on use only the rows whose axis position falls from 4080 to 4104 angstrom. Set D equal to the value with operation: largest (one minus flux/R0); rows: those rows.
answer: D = 0.18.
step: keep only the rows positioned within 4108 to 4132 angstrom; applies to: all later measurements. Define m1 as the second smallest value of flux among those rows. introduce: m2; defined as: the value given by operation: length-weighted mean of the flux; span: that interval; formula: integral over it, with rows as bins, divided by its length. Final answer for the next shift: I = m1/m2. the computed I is 0.96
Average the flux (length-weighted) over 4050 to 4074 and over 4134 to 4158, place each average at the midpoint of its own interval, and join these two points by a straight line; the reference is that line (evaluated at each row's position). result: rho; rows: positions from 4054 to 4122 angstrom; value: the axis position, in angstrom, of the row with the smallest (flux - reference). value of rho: 4100.0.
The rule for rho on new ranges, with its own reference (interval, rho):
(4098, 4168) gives 4100.0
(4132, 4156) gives 4142.0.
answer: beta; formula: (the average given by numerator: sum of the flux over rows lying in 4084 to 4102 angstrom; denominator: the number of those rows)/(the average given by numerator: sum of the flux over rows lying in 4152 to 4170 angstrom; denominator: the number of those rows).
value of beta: 0.97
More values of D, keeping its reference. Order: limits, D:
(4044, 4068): 0.01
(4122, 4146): 0.05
